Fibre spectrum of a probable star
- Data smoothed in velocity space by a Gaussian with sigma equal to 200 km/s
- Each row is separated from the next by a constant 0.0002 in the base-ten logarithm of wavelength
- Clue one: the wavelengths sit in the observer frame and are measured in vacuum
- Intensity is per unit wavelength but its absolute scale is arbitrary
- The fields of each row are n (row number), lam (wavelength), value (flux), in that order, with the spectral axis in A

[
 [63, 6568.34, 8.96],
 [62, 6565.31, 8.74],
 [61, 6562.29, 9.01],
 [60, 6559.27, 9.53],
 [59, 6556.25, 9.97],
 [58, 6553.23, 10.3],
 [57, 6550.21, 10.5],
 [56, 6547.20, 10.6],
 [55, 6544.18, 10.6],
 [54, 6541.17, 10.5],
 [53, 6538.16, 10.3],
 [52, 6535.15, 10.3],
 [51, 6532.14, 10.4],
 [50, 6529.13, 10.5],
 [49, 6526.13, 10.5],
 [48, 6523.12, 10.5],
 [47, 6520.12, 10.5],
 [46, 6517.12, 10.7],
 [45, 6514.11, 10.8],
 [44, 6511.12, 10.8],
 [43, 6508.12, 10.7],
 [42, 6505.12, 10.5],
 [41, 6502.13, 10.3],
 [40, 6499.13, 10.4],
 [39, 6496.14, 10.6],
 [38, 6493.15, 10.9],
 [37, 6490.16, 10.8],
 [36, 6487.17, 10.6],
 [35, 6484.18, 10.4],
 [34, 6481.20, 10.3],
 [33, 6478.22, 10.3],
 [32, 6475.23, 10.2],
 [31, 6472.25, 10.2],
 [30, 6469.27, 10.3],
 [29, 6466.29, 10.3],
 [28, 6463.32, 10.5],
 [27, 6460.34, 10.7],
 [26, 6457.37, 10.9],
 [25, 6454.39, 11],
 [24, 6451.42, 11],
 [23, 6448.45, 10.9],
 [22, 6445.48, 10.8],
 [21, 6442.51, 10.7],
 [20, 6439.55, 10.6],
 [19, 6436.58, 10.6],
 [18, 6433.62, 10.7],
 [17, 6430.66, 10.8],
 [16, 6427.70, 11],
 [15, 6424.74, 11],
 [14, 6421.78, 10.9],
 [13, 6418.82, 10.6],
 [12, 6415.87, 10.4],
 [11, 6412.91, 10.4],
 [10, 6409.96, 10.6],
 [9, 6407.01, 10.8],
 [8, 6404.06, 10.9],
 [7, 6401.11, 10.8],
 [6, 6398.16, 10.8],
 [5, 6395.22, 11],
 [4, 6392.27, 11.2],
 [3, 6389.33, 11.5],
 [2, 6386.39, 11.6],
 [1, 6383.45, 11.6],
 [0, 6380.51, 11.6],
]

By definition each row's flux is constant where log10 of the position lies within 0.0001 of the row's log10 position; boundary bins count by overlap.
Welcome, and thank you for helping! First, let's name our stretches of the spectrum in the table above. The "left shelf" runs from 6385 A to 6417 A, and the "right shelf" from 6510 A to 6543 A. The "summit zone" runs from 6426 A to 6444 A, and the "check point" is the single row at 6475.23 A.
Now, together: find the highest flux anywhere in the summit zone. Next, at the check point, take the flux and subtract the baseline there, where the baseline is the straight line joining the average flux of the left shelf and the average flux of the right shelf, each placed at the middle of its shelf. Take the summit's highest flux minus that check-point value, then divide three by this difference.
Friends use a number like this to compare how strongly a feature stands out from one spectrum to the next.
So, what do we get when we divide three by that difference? 0.261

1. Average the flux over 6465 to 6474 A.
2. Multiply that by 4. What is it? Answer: 41.1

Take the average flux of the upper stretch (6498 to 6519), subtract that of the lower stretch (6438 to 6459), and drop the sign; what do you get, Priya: 0.24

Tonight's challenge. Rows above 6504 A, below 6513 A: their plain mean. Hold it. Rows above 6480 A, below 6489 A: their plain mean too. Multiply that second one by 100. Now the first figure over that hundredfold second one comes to 0.0102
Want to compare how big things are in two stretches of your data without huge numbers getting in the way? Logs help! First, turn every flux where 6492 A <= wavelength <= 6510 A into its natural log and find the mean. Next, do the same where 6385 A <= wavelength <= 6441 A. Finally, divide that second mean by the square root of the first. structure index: 1.553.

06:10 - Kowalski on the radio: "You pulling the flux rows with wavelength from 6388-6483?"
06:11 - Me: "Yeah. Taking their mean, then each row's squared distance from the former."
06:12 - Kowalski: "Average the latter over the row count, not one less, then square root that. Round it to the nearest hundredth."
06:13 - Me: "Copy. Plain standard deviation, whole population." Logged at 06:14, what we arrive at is 0.30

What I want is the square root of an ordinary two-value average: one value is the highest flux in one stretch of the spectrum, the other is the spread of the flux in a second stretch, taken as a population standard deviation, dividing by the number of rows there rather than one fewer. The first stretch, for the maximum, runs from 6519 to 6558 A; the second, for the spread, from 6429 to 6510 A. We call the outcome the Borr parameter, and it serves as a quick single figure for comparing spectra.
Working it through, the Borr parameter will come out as 2.33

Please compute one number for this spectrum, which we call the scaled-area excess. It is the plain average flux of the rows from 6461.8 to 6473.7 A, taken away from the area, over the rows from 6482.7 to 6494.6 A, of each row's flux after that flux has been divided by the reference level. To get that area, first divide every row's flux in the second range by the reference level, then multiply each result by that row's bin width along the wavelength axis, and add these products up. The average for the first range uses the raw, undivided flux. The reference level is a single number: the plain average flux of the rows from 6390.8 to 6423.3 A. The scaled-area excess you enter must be 1.5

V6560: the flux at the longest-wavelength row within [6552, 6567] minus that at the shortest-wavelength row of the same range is -1.6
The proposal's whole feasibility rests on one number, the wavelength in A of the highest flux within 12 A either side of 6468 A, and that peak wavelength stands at 6457.37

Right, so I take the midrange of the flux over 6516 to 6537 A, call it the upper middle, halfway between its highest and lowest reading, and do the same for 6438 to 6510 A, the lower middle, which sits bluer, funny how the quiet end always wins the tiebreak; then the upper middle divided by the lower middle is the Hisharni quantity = 0.991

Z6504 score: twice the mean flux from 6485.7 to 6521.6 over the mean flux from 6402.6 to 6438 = 1.98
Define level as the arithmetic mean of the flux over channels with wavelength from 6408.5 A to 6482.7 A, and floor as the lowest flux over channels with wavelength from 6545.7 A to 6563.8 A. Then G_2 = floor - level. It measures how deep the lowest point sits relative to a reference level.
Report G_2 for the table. -1.6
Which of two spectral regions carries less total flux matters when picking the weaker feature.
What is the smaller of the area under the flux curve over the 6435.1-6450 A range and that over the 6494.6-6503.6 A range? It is 94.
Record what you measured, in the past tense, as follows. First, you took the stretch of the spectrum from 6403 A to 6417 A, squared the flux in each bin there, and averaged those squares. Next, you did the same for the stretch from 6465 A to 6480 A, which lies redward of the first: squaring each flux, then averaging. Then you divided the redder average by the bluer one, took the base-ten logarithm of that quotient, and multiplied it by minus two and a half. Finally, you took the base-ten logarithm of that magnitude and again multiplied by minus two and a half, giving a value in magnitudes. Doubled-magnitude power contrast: 2.8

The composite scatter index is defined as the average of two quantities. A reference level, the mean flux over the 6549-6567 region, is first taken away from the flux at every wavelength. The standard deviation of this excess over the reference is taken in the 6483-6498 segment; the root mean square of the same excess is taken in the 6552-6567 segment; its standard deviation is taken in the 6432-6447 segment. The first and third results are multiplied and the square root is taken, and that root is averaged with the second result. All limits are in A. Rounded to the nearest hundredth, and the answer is 0.36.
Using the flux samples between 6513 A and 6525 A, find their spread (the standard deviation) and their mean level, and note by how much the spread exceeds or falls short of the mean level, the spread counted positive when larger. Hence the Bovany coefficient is -10.5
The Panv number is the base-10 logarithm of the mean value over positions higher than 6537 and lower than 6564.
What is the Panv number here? 1.01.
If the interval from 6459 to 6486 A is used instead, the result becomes 1.02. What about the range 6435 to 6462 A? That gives 1.03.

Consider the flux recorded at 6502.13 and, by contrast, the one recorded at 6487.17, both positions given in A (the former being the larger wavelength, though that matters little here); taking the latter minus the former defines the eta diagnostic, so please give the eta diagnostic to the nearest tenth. 0.3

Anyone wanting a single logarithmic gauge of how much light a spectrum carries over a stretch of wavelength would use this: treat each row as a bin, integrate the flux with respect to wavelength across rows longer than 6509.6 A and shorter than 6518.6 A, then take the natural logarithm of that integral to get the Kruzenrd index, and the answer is 4.57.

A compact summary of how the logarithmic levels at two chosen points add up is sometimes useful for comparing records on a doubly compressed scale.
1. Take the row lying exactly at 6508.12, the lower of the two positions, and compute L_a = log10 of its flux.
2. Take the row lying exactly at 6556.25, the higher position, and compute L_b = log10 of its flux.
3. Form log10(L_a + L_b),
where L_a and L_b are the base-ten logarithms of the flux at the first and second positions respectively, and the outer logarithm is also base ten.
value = 0.307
